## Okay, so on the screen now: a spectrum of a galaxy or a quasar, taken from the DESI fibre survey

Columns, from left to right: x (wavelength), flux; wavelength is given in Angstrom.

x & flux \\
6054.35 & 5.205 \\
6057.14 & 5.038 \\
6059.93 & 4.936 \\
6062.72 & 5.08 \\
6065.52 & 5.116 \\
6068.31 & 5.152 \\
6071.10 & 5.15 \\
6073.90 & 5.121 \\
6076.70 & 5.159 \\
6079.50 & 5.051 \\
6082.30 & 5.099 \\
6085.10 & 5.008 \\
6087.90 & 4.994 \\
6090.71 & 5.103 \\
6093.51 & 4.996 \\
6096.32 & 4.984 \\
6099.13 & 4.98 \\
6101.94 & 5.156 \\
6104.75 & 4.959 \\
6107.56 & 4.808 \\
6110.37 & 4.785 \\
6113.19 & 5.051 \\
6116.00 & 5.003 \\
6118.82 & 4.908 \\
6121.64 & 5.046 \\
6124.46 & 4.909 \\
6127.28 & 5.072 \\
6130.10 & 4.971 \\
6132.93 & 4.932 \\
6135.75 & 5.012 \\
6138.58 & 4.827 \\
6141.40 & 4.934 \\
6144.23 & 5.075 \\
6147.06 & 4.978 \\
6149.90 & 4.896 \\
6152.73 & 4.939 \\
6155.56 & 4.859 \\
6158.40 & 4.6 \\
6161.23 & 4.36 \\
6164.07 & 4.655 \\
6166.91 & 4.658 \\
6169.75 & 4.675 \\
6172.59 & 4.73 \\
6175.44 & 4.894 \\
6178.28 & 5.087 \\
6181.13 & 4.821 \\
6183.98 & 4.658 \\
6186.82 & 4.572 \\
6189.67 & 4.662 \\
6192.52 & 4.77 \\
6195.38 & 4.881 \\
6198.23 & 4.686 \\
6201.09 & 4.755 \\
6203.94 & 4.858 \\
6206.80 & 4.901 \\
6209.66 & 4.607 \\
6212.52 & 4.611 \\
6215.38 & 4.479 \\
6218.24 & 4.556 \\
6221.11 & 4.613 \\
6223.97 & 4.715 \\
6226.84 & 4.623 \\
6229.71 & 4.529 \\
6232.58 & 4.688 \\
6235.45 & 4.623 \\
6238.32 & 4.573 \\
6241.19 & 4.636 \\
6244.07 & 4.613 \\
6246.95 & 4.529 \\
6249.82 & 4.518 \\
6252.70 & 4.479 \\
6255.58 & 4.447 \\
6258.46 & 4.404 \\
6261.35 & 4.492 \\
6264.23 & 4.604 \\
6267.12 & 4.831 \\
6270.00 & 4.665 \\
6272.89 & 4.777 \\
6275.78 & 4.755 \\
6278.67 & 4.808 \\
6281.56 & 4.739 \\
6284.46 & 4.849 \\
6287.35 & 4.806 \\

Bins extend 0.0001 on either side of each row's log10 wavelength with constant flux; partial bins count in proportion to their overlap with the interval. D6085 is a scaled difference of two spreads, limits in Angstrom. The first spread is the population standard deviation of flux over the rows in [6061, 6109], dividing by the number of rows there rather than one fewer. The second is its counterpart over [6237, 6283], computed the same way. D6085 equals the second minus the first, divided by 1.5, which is 0.03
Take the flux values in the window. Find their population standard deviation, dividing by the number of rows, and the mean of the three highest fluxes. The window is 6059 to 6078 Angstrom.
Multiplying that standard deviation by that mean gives 0.37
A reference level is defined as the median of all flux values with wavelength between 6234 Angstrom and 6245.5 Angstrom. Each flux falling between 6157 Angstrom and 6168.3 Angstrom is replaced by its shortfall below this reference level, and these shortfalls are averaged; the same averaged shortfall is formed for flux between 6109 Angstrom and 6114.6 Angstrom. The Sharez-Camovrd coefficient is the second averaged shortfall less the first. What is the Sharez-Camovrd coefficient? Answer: -0.35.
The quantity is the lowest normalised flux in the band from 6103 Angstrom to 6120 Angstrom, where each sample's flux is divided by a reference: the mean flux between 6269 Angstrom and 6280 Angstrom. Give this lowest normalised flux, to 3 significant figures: 1.01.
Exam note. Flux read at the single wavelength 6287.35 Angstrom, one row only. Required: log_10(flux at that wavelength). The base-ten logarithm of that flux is 0.682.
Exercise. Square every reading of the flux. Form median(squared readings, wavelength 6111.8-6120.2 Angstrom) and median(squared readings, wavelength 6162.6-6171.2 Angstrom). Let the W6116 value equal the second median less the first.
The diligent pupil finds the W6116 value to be -3.3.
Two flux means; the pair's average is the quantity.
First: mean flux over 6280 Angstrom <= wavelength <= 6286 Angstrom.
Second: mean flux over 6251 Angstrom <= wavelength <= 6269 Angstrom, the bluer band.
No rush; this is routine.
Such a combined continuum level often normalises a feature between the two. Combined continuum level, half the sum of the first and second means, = 4.67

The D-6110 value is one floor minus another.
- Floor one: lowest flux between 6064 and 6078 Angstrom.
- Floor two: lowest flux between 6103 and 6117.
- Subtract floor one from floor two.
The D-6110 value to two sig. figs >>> -0.33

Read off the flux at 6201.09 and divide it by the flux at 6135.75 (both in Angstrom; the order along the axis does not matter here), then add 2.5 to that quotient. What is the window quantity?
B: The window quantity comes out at 3.45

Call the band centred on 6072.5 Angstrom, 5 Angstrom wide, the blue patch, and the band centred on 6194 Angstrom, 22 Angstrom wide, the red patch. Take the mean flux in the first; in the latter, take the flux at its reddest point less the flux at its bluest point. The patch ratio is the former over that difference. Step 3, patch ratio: 26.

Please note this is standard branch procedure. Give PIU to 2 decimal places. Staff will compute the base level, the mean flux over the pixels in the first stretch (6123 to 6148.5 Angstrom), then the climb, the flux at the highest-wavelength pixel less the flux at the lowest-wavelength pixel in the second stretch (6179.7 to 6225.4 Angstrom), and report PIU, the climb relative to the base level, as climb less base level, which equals -5.07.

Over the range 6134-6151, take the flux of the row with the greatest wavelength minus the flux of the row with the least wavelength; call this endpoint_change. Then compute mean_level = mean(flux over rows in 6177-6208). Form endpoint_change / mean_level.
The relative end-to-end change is -0.024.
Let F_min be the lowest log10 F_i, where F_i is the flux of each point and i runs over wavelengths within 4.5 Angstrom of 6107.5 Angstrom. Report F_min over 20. 0.0340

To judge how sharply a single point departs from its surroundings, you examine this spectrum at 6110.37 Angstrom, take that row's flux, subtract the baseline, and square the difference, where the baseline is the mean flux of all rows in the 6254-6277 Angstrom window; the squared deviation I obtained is 0.03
